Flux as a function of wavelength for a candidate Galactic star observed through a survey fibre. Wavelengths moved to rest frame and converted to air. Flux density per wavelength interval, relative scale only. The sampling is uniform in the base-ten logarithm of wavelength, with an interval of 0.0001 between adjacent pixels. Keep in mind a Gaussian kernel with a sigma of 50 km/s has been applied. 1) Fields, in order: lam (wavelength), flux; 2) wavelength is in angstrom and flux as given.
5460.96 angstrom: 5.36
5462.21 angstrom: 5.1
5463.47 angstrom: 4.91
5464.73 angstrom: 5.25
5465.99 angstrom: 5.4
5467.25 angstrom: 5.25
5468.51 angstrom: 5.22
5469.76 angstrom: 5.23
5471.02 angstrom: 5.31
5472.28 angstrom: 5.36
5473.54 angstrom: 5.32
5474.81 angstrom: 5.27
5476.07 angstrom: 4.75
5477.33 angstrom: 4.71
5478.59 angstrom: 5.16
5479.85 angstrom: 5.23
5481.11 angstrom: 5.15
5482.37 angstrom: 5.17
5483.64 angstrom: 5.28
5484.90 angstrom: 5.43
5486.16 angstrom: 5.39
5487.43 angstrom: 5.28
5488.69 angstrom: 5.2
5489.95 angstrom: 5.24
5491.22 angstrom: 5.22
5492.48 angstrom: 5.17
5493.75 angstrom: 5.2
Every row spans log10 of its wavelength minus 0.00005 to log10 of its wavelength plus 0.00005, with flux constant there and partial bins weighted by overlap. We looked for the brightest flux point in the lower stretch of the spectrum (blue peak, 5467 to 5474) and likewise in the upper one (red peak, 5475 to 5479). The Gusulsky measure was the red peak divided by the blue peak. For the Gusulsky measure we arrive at 0.96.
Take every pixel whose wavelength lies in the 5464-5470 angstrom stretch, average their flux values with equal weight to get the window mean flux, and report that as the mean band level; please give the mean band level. 5.27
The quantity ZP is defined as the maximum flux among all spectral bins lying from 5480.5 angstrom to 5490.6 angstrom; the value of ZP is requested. 5.43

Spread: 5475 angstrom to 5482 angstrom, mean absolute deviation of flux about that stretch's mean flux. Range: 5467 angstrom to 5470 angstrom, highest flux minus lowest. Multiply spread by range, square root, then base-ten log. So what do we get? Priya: -1.1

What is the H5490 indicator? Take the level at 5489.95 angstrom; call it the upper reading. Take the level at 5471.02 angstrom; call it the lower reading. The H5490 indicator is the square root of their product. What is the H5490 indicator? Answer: 5.27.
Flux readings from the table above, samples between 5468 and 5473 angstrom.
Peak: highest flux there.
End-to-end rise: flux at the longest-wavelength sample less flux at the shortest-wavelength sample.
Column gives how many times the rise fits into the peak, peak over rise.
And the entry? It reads 38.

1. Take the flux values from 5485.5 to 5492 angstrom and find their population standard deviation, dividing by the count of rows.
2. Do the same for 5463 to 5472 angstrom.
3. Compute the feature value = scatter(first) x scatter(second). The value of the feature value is 0.009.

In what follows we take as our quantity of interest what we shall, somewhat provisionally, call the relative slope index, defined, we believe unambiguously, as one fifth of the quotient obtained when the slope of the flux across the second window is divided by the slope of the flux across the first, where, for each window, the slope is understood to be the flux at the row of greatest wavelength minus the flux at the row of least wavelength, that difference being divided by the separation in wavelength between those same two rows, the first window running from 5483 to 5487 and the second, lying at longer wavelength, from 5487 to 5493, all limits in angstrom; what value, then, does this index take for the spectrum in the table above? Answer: -0.10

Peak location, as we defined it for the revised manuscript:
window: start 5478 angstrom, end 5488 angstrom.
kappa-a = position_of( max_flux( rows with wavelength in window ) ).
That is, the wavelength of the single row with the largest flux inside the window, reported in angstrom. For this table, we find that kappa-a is 5484.90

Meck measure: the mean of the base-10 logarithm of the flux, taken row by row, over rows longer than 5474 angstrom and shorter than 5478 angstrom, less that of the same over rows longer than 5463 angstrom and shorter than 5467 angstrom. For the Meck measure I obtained -0.024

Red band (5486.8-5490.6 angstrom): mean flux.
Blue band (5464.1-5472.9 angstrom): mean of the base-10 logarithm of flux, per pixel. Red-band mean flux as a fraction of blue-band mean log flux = 7.24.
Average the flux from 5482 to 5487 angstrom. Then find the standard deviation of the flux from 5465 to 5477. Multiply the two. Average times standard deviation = 1.0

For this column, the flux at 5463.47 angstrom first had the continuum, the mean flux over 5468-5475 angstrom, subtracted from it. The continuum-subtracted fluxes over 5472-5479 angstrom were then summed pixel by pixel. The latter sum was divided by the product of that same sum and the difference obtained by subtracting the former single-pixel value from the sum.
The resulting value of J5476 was -1.3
